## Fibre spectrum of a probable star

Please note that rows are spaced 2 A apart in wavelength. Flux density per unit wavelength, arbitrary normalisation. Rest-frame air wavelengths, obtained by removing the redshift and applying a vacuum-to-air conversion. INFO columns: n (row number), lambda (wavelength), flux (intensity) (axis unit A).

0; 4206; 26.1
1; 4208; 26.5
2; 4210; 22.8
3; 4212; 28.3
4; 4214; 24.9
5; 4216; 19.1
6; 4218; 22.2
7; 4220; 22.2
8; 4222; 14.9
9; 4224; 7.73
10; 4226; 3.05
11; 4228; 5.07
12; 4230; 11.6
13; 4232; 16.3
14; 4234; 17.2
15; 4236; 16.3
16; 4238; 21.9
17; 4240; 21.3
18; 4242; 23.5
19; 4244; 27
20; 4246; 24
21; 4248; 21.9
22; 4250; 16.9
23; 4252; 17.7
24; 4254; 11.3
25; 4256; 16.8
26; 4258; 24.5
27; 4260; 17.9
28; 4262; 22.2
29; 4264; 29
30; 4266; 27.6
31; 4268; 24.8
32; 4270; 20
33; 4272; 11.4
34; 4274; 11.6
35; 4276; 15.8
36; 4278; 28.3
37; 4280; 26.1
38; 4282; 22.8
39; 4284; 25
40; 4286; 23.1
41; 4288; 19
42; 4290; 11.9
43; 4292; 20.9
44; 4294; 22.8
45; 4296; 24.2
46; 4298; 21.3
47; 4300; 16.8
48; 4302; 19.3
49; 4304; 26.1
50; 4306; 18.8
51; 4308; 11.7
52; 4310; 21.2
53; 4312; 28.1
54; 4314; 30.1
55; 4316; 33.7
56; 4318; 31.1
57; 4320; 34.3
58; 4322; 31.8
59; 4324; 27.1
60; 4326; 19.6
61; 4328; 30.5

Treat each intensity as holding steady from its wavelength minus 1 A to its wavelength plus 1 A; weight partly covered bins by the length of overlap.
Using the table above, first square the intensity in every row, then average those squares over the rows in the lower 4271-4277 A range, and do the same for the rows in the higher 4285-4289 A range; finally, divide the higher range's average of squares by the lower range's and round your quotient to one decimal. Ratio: 2.6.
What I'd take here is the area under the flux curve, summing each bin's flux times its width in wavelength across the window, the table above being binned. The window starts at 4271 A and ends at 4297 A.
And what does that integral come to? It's 526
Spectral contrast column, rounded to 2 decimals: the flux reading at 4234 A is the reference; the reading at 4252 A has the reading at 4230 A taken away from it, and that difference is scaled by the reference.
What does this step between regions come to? 0.35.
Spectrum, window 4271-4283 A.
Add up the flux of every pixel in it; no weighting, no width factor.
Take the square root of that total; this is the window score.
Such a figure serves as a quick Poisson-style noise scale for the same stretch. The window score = 10.8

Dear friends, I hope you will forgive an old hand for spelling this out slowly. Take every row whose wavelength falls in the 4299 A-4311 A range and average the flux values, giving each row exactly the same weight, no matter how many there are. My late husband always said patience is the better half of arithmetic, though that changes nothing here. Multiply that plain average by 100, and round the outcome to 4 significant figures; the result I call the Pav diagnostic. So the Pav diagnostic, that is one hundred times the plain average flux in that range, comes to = 1898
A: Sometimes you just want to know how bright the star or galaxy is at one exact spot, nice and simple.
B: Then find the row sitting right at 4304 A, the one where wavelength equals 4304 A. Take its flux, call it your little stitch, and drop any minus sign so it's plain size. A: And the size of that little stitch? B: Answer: 26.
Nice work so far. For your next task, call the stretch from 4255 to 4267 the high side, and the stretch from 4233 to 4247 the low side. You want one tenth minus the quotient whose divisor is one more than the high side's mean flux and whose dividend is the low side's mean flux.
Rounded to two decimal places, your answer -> -0.80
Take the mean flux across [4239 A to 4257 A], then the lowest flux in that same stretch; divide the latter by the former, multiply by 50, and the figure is 28.2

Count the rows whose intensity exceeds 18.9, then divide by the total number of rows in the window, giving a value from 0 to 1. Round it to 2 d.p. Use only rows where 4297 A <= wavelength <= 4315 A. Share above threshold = 0.67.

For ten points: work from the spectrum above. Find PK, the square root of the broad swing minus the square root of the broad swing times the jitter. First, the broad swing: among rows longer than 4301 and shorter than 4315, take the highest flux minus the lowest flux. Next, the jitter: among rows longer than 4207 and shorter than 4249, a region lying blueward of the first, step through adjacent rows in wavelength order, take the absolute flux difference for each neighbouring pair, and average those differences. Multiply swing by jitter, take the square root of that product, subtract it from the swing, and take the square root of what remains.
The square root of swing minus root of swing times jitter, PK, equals 3.2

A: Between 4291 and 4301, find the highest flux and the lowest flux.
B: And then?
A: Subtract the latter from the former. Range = 7.4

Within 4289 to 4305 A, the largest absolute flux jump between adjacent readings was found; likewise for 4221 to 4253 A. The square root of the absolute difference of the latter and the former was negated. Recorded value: -1.4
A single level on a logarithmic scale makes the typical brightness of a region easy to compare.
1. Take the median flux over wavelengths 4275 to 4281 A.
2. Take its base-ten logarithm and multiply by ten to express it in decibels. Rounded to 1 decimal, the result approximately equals 14.2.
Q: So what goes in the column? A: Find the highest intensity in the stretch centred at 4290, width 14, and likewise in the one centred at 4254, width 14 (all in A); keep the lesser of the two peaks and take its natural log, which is 3.20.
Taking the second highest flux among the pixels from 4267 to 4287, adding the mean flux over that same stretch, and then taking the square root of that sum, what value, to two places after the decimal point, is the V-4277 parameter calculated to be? 6.85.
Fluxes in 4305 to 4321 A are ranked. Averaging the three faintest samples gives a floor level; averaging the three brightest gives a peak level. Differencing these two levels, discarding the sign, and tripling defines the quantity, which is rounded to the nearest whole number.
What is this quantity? 47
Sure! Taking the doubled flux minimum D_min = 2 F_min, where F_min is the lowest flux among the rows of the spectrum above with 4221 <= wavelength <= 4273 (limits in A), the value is 6.1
